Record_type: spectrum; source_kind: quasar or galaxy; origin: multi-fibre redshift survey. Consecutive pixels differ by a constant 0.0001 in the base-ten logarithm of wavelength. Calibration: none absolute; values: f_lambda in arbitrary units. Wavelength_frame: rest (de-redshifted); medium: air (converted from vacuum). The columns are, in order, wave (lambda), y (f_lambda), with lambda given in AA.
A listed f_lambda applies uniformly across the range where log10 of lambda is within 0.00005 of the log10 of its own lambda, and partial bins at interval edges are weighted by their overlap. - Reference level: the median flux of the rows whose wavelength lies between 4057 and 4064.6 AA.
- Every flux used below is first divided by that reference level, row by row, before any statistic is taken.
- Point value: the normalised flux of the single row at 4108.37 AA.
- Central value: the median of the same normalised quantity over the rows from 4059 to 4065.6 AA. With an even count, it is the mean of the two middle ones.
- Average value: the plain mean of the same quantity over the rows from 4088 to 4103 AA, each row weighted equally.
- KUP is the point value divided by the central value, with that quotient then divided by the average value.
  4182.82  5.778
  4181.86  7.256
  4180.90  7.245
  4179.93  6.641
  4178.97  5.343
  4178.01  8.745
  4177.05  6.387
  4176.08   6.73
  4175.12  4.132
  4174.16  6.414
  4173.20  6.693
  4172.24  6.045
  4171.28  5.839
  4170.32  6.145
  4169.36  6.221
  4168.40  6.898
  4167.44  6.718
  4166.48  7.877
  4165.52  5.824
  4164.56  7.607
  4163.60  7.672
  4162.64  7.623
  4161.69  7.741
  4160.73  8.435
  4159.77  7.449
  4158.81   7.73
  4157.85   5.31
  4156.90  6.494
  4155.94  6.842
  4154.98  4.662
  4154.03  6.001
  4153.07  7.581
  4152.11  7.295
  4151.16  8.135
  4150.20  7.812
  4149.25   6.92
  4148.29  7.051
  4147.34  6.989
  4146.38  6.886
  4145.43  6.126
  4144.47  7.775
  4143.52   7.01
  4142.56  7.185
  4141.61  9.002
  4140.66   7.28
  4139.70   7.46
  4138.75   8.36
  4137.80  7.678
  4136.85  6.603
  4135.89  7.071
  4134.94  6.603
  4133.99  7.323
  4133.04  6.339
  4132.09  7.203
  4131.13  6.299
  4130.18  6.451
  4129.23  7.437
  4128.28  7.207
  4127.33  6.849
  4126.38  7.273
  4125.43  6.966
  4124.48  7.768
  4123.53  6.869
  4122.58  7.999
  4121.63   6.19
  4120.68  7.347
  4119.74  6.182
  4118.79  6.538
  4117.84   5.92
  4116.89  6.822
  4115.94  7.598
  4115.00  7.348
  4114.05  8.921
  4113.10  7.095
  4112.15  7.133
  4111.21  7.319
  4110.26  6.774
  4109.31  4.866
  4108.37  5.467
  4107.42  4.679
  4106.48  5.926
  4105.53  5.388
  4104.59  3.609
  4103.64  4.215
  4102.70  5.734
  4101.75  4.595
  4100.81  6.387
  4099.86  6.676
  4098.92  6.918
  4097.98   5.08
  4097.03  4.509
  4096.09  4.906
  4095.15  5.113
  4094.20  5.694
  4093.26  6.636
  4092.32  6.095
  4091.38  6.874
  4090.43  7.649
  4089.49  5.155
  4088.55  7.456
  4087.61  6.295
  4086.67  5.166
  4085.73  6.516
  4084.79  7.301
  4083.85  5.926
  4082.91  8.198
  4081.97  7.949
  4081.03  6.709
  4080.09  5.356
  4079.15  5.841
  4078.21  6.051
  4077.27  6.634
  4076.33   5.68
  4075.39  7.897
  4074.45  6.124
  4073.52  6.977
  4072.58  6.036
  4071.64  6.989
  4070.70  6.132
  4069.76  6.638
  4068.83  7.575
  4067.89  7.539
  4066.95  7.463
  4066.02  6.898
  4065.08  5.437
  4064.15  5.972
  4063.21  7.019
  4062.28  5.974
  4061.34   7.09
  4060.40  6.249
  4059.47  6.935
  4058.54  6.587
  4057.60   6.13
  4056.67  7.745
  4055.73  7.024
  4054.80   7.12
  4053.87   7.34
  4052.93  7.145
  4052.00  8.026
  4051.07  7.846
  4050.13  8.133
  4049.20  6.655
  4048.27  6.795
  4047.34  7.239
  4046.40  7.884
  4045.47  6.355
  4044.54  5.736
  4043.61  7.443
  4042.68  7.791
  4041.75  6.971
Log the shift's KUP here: 0.94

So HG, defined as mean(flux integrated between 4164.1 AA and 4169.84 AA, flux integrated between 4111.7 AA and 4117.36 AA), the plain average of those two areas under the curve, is 41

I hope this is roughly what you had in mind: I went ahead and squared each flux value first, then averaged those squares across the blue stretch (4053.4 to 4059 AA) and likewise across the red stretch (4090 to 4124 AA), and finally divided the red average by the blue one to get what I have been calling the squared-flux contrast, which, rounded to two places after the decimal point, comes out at 0.81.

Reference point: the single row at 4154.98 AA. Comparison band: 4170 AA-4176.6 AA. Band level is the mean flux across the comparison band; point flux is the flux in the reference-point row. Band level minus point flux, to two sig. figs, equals 1.3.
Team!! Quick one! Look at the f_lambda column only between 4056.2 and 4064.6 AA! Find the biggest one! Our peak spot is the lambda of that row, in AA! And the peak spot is 4056.67 AA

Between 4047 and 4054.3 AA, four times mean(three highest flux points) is 32.0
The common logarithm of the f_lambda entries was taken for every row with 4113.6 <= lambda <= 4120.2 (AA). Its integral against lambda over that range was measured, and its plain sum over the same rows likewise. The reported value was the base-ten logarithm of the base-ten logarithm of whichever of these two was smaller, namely -0.1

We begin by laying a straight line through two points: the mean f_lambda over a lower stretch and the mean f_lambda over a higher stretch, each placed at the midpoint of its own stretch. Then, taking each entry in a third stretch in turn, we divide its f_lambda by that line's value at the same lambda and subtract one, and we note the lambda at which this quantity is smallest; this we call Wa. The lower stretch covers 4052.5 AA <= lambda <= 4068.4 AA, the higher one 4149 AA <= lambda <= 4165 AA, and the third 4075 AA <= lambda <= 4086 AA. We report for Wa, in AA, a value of 4080.09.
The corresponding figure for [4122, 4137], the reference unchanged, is 4131.13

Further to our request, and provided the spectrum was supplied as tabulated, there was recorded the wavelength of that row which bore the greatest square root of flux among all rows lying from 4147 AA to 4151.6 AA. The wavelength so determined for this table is 4151.16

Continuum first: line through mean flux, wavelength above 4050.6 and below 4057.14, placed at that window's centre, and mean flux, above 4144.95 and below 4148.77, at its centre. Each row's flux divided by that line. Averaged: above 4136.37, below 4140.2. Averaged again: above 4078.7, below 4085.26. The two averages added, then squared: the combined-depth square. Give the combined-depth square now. 4.1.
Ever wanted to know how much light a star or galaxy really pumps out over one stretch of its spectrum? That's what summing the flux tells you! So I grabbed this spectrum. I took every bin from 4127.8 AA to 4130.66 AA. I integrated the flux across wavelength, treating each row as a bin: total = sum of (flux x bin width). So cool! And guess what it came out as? 20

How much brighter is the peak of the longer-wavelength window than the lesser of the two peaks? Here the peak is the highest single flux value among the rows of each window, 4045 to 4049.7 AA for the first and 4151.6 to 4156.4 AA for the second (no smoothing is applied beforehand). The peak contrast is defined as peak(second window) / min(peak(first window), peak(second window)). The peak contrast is 1.00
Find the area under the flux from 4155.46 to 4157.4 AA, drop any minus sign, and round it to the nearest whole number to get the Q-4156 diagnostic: 13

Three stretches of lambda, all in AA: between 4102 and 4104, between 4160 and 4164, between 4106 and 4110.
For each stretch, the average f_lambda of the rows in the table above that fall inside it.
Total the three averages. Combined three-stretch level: 18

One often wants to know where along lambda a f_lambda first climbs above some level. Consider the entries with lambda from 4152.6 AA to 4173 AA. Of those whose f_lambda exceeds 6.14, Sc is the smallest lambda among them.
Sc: 4153.07 AA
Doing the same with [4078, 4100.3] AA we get 4081.03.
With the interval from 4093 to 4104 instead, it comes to 4093.26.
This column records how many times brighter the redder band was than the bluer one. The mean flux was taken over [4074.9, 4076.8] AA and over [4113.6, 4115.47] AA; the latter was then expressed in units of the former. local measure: 1.20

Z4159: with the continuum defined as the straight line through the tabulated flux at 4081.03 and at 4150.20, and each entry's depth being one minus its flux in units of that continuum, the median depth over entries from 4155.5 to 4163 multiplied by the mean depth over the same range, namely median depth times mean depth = 0.0054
